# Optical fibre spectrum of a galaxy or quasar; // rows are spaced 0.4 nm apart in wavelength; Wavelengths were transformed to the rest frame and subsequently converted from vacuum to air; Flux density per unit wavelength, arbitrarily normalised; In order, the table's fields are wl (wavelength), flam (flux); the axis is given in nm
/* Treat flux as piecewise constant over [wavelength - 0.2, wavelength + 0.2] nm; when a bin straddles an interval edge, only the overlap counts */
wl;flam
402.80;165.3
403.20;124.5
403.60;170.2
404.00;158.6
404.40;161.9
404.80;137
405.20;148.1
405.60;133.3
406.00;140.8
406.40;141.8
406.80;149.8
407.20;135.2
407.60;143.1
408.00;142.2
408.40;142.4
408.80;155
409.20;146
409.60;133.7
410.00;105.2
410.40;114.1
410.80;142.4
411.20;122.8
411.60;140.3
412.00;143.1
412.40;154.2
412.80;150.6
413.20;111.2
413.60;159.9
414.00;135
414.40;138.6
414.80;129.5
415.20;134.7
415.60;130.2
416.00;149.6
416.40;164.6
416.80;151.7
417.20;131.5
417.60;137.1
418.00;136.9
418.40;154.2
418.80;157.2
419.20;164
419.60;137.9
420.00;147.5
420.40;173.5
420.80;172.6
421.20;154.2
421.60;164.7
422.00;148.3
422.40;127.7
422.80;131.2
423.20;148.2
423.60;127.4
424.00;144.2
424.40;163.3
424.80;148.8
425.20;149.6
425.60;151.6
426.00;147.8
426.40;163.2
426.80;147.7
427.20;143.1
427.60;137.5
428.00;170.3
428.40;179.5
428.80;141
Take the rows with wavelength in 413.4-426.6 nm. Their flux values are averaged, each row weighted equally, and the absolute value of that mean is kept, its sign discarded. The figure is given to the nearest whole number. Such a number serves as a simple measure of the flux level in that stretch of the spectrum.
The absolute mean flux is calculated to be 148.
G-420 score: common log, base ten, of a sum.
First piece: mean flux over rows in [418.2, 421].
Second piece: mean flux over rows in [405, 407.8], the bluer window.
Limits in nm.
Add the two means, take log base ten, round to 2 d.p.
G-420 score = 2.48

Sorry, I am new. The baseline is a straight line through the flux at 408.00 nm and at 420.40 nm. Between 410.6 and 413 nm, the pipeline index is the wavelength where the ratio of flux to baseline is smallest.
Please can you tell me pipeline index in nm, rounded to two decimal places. 411.20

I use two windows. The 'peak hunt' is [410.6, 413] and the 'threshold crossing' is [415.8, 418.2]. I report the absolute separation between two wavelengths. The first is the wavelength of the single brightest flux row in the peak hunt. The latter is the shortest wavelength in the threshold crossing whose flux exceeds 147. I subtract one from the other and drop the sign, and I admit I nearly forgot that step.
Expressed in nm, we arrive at 3.60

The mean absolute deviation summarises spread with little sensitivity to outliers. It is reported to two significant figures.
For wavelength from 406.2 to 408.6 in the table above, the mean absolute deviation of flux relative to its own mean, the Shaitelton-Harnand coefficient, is 2.7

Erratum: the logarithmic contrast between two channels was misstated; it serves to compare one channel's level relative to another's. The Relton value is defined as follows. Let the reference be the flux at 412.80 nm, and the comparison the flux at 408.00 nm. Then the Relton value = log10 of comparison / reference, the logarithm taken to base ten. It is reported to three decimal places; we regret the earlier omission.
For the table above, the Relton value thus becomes -0.025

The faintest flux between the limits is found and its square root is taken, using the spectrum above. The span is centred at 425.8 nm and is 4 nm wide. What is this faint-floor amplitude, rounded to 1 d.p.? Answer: 11.7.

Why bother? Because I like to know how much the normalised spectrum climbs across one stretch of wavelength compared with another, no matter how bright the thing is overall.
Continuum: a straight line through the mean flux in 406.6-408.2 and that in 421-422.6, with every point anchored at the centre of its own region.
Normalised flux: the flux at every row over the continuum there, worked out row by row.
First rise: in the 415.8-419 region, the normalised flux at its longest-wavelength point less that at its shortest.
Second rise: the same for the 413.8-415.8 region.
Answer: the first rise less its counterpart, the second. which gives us 0.08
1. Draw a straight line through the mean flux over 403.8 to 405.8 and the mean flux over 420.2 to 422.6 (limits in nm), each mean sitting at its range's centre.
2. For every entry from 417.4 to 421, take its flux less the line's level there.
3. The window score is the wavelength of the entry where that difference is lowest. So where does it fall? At 418.00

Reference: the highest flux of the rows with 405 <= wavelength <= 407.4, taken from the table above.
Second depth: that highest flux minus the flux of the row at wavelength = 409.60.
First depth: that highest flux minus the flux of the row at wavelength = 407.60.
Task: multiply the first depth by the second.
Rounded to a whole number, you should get 108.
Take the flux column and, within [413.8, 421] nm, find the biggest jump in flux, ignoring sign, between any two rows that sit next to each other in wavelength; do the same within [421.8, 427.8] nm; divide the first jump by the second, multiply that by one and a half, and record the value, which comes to 1.88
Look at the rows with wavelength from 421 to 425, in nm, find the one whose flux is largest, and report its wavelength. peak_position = 421.60 nm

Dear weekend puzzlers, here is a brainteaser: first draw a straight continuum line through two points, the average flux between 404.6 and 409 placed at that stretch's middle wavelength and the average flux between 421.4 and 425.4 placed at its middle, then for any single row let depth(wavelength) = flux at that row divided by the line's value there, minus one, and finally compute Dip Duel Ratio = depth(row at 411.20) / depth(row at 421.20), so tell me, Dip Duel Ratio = -2.3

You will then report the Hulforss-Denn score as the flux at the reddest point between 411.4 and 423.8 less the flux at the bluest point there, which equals -13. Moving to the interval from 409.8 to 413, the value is 45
